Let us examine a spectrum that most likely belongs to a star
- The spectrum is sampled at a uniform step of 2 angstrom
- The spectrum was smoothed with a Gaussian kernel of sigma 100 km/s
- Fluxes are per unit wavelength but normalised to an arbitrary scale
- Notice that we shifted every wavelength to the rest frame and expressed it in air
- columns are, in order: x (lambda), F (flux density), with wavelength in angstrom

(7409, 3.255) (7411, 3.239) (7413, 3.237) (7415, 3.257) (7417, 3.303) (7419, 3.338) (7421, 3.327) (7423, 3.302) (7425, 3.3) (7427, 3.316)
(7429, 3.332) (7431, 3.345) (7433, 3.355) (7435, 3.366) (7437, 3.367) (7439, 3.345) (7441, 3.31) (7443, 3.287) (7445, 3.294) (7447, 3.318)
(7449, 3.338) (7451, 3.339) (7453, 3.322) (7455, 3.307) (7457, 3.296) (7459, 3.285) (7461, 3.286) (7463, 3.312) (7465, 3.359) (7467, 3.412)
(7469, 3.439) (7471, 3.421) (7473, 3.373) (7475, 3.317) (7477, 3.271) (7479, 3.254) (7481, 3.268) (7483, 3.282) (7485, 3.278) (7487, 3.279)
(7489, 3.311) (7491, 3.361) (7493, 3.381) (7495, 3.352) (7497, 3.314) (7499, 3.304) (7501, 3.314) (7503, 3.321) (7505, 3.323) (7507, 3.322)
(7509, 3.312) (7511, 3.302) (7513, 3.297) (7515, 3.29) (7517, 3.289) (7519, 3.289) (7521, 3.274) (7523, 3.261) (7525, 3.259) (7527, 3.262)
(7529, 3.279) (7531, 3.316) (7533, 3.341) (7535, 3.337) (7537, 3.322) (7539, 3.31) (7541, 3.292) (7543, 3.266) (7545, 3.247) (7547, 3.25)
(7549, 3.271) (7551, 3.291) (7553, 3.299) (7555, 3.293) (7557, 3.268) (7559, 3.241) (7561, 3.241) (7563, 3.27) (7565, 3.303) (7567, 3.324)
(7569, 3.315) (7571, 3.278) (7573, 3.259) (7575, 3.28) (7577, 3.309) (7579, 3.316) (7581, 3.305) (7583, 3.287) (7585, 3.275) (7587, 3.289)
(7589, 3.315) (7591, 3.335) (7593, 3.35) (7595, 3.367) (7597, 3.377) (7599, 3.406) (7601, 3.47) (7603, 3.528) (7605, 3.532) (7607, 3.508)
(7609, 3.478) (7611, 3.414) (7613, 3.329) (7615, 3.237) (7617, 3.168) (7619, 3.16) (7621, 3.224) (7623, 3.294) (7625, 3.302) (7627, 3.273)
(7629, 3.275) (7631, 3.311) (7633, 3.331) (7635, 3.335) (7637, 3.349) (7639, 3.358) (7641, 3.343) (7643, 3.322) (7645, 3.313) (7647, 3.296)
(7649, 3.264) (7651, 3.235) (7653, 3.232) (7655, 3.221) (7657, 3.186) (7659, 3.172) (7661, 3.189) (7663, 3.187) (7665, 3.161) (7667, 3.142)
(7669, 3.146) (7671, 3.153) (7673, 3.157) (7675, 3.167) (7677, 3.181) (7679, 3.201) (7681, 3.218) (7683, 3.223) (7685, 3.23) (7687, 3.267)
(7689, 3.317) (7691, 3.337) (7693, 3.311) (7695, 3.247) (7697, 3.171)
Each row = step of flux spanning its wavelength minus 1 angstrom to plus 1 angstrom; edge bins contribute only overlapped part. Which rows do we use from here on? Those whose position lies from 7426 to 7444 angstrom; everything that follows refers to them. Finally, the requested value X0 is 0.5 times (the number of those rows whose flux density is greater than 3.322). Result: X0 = 3.0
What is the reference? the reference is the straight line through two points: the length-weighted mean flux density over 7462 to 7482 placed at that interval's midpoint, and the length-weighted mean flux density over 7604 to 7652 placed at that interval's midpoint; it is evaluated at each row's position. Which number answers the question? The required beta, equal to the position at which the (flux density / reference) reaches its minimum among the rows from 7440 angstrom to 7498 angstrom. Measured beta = 7479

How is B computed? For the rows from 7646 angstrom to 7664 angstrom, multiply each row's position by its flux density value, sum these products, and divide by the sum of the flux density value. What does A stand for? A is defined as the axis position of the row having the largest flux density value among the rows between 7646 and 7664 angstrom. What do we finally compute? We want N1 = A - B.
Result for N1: -7.9 angstrom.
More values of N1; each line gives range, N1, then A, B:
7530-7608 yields 35.7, 7605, 7569.3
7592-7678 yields -29.4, 7605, 7634.4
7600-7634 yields -11.8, 7605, 7616.8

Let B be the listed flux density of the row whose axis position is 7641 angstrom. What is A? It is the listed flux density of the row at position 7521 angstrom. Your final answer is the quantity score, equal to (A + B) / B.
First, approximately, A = 3.274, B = 3.343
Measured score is 1.98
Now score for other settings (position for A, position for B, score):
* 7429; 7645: 2.01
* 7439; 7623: 2.02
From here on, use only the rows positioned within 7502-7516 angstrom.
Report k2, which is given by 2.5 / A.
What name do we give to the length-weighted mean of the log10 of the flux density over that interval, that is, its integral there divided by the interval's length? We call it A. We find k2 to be 4.81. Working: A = 0.520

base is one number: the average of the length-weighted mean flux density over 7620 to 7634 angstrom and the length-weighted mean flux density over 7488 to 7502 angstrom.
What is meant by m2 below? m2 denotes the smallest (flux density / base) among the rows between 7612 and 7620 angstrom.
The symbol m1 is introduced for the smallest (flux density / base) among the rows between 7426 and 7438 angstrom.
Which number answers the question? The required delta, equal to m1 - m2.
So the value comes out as 0.05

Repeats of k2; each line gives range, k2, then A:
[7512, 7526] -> 4.85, 0.516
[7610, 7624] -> 4.87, 0.513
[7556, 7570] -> 4.85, 0.516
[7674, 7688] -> 4.93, 0.507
